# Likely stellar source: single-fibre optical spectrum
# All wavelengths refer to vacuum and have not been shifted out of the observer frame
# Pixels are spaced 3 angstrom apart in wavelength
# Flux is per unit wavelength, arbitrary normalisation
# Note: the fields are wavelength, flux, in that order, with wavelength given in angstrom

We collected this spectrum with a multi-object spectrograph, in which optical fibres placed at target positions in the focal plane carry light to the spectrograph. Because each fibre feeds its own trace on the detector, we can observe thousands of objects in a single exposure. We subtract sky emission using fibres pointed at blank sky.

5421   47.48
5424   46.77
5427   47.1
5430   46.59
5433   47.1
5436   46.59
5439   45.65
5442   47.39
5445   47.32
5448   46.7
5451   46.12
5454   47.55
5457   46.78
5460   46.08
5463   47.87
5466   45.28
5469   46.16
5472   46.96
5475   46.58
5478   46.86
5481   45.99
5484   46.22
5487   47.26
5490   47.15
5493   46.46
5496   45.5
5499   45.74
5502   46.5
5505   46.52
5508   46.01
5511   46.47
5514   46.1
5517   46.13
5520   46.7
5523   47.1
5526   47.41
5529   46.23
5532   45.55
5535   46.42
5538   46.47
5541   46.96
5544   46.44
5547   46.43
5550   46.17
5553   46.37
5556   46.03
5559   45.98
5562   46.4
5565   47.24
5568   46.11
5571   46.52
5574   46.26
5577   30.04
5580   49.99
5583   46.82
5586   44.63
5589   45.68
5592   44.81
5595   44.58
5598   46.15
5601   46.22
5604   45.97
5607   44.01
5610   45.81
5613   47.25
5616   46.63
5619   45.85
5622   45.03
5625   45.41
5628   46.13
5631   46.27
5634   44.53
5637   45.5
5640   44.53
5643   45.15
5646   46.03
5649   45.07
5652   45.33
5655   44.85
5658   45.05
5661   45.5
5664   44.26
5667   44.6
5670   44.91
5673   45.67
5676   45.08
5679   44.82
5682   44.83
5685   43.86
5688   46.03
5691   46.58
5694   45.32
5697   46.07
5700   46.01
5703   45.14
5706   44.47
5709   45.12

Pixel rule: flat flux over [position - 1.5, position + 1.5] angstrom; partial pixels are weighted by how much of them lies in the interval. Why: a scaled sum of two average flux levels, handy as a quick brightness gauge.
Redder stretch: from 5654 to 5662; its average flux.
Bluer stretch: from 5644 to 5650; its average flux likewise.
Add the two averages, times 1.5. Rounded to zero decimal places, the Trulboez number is 136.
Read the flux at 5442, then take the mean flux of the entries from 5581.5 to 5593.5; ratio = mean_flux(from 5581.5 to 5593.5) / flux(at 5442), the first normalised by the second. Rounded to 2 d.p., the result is 0.96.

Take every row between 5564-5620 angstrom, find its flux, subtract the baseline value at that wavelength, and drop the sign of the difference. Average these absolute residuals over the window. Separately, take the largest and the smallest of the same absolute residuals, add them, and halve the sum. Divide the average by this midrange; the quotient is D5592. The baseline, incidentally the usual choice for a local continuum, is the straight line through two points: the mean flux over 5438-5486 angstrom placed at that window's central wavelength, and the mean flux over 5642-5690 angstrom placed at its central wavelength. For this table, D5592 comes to 0.23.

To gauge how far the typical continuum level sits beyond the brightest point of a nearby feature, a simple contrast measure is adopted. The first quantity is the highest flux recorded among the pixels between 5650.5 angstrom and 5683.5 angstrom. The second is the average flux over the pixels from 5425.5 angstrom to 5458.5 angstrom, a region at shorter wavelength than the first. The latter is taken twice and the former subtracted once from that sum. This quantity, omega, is 47.9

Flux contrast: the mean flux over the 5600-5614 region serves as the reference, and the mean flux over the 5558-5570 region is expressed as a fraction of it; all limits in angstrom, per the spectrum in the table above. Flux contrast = 1.01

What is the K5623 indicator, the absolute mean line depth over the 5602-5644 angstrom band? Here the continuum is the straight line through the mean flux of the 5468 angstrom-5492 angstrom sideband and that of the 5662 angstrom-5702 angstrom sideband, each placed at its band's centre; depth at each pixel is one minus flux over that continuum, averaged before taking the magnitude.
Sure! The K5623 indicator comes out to 0.001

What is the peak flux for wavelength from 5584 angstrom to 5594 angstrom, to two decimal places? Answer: 45.68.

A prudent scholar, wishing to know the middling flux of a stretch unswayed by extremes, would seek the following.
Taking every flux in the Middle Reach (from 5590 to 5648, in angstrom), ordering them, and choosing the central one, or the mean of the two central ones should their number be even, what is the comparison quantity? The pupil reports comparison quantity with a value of 45.8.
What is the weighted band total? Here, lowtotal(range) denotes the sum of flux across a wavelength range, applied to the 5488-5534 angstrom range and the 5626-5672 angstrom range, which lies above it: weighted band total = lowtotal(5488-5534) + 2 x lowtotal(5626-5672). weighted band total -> 2051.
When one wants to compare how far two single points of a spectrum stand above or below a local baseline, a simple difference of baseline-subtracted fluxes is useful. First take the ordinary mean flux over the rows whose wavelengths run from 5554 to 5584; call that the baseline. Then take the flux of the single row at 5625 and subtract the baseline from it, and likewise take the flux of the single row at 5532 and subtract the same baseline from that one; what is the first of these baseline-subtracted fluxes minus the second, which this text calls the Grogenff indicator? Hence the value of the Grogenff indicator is -0.14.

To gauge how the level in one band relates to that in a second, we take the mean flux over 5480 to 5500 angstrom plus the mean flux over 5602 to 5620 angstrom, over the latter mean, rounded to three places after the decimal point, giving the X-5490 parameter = 2.009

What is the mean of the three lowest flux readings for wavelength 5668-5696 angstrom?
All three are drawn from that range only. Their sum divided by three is 44.5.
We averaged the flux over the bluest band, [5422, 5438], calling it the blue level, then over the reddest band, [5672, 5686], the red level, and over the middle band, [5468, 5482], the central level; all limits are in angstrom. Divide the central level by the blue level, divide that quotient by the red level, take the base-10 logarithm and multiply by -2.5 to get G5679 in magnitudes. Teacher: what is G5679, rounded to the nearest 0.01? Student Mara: 4.14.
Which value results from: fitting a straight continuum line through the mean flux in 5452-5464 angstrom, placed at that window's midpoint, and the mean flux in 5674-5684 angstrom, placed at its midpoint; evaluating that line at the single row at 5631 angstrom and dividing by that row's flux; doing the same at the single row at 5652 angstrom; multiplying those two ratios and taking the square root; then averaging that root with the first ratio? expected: 0.98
